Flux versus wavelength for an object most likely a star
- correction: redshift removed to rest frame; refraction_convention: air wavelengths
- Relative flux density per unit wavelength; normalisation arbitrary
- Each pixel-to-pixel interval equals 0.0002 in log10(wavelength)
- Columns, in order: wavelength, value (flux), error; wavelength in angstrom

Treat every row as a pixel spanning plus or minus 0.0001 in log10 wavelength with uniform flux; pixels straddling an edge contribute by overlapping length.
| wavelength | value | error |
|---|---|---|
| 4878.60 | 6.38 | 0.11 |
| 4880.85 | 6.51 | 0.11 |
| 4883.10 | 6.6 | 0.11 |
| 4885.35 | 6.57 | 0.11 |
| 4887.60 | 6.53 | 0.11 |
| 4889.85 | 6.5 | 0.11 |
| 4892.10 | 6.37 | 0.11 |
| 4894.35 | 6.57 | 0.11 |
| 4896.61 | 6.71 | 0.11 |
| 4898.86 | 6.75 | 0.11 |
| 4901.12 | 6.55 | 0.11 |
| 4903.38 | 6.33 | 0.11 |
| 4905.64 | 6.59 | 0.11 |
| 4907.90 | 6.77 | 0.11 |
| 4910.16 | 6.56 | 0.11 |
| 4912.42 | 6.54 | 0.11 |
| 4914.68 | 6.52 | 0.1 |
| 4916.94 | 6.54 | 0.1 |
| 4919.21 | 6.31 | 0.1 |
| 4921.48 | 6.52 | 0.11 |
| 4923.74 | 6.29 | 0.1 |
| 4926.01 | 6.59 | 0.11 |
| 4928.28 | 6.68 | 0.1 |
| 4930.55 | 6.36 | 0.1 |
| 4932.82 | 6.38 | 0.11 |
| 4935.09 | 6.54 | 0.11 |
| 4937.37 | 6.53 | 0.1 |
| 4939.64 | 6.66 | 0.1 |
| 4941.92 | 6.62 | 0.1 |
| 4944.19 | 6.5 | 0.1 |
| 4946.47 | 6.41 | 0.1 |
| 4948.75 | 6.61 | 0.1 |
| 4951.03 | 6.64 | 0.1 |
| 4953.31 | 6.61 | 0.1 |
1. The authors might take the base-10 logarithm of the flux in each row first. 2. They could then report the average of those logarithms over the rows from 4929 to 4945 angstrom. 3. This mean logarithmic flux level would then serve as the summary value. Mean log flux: 0.814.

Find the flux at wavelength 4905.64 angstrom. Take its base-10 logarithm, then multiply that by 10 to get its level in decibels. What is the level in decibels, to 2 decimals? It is 8.19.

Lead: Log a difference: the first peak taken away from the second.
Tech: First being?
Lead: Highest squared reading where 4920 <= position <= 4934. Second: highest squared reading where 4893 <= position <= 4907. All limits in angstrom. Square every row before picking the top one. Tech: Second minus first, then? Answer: 0.9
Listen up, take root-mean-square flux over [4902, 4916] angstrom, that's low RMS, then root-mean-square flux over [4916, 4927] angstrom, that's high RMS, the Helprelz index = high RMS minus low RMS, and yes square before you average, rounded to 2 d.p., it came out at -0.10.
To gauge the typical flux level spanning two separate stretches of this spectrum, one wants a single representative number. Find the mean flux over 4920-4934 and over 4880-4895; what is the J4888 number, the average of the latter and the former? 6.50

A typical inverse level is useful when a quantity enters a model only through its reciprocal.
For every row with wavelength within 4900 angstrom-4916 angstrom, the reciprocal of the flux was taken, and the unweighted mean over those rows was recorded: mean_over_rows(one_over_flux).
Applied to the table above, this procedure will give 0.1527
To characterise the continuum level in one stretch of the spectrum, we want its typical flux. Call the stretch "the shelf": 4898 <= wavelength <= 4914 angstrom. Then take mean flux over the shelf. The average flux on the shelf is 6.58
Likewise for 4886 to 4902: 6.57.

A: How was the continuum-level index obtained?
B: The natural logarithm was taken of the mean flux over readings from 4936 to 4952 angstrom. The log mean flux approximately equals 1.882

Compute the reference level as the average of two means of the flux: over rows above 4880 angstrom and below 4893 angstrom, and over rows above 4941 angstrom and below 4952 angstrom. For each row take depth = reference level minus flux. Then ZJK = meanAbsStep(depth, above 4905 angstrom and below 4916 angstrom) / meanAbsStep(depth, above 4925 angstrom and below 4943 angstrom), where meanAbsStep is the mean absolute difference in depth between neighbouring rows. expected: 1.0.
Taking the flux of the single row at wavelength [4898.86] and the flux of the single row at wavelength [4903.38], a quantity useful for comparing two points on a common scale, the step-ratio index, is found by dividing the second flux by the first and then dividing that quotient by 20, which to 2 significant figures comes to 0.047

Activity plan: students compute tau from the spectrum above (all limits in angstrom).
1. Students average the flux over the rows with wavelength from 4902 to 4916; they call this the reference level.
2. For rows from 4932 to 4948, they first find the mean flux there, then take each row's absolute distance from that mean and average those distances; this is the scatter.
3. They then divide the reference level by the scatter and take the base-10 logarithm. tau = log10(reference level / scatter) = 1.93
